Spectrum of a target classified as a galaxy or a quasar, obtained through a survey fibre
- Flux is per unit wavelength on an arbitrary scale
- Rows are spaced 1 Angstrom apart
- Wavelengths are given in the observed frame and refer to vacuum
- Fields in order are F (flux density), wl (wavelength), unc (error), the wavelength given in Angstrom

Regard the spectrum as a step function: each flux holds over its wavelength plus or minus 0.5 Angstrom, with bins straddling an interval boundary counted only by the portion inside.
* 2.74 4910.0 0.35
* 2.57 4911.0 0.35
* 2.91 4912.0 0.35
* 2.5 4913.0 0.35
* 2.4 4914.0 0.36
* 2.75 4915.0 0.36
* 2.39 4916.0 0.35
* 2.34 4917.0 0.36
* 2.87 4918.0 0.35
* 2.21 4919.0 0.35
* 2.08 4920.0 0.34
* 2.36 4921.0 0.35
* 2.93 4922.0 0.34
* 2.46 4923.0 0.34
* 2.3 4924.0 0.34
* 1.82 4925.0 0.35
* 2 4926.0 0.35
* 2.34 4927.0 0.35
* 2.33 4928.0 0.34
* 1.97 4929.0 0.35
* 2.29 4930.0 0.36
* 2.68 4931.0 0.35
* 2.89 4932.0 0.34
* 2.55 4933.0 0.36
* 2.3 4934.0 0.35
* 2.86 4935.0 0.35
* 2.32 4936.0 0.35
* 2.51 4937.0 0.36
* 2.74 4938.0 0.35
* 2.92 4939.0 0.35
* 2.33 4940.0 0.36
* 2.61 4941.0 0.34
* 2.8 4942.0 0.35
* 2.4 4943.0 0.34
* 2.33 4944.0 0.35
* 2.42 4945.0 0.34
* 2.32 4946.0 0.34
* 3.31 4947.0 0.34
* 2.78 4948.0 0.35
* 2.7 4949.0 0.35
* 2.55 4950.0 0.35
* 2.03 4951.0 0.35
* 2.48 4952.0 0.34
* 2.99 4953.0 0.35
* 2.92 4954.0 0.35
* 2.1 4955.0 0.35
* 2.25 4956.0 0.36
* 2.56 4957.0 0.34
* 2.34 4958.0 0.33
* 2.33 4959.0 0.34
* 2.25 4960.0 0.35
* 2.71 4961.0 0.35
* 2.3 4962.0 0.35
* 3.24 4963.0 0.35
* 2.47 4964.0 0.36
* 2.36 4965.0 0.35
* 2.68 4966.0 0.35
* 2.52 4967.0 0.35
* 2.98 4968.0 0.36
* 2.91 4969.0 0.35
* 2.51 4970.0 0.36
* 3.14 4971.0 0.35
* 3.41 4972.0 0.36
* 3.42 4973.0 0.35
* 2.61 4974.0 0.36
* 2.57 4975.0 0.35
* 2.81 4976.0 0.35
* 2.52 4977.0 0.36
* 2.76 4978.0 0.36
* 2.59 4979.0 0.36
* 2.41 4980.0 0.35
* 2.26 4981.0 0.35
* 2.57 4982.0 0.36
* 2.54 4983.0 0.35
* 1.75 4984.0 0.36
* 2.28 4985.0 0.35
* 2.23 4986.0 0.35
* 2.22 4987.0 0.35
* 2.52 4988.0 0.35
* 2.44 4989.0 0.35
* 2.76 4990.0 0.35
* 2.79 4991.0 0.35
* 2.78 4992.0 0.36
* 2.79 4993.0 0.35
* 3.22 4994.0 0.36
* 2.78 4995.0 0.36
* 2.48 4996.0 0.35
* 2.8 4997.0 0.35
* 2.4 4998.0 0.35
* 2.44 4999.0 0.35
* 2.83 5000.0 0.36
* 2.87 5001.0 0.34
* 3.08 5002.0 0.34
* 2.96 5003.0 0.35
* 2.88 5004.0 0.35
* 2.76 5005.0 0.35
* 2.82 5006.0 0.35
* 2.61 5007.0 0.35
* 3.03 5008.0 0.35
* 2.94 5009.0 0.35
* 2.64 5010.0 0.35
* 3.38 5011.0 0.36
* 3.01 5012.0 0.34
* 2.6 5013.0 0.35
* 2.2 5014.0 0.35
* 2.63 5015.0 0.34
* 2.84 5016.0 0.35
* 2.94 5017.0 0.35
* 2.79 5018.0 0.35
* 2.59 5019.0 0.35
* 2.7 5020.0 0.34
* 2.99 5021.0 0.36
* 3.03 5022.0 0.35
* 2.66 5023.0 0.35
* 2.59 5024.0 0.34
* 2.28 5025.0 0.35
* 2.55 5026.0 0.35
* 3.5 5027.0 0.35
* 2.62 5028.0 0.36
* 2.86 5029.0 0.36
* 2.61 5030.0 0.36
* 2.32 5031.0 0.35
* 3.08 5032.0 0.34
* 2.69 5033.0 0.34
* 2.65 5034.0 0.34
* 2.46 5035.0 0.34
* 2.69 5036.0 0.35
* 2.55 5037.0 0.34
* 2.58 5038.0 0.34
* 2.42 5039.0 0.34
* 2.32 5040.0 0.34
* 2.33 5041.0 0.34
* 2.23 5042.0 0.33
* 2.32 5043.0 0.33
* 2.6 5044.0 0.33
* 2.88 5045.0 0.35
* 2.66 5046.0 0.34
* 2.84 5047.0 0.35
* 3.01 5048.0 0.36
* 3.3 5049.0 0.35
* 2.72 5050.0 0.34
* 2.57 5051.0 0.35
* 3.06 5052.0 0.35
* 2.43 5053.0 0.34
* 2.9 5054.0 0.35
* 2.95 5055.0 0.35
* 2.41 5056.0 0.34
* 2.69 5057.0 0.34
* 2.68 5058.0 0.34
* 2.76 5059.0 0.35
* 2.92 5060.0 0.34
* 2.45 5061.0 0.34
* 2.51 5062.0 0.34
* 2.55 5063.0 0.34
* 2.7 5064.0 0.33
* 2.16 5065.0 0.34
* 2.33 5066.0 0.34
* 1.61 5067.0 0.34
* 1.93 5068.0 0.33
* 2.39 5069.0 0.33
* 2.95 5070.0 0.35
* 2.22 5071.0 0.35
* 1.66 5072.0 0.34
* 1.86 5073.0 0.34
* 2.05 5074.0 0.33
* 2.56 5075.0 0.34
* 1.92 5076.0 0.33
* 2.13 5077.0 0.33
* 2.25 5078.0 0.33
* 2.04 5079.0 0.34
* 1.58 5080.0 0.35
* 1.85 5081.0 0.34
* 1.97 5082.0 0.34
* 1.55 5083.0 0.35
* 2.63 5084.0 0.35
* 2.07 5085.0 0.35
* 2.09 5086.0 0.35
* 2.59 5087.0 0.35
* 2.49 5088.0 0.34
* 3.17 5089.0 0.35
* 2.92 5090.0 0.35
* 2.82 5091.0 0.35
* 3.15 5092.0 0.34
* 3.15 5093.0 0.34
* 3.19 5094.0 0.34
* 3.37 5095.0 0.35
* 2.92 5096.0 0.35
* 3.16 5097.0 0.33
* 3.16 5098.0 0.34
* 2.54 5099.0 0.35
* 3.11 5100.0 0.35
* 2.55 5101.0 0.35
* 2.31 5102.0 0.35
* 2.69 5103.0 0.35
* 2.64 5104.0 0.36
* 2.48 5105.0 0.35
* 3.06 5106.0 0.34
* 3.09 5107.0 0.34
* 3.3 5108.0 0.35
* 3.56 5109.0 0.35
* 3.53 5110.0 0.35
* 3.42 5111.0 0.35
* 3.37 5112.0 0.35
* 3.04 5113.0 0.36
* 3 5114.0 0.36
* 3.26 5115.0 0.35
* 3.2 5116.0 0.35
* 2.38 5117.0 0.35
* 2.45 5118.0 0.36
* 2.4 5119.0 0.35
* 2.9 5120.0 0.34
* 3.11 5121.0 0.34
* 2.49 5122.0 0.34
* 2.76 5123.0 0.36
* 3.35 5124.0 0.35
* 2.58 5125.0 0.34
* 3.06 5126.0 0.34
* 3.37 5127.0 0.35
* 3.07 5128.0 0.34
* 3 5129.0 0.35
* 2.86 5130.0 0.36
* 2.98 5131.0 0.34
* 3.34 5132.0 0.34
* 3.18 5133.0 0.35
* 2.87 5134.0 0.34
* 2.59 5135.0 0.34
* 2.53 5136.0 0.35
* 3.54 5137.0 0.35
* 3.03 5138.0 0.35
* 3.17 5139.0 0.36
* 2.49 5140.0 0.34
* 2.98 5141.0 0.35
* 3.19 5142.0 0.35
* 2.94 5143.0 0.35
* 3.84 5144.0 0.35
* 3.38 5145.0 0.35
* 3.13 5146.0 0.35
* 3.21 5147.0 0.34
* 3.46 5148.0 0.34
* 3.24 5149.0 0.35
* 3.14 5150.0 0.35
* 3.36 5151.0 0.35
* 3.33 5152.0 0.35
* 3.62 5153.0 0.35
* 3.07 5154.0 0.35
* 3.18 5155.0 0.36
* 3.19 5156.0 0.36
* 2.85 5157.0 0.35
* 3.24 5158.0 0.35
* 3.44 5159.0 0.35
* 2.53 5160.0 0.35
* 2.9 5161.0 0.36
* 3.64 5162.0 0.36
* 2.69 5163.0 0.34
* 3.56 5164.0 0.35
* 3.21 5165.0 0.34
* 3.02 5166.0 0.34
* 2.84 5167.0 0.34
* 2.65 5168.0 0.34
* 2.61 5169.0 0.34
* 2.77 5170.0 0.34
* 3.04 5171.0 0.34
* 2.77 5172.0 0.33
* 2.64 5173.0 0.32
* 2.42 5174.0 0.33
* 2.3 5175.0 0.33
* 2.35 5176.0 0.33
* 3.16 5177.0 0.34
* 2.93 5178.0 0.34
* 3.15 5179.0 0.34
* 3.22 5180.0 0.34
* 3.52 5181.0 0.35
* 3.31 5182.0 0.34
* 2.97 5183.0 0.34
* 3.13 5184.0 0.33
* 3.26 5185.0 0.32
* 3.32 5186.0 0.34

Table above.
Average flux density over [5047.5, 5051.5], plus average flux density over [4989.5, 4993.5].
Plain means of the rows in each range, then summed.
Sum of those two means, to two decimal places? 5.68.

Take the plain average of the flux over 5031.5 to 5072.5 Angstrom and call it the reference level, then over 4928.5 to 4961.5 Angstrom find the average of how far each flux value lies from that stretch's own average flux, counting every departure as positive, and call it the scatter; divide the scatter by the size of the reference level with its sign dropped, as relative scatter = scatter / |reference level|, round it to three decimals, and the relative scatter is 0.096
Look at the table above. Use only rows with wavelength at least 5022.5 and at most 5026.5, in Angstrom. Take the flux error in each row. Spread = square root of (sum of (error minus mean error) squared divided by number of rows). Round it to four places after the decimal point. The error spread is 0.0043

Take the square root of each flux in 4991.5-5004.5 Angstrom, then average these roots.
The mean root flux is 1.67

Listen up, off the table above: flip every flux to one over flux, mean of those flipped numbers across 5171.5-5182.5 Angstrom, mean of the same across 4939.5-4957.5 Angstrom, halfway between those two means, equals 0.376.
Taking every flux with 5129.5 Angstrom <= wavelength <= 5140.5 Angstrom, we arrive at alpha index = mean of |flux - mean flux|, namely 0.27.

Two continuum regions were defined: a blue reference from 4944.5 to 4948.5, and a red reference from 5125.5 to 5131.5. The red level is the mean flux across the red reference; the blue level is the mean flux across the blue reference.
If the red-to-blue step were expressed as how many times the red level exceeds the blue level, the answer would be 1.13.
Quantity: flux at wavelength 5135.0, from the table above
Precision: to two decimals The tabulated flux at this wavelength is 2.59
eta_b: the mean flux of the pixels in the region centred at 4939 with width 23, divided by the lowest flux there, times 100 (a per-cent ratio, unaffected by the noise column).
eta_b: 130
